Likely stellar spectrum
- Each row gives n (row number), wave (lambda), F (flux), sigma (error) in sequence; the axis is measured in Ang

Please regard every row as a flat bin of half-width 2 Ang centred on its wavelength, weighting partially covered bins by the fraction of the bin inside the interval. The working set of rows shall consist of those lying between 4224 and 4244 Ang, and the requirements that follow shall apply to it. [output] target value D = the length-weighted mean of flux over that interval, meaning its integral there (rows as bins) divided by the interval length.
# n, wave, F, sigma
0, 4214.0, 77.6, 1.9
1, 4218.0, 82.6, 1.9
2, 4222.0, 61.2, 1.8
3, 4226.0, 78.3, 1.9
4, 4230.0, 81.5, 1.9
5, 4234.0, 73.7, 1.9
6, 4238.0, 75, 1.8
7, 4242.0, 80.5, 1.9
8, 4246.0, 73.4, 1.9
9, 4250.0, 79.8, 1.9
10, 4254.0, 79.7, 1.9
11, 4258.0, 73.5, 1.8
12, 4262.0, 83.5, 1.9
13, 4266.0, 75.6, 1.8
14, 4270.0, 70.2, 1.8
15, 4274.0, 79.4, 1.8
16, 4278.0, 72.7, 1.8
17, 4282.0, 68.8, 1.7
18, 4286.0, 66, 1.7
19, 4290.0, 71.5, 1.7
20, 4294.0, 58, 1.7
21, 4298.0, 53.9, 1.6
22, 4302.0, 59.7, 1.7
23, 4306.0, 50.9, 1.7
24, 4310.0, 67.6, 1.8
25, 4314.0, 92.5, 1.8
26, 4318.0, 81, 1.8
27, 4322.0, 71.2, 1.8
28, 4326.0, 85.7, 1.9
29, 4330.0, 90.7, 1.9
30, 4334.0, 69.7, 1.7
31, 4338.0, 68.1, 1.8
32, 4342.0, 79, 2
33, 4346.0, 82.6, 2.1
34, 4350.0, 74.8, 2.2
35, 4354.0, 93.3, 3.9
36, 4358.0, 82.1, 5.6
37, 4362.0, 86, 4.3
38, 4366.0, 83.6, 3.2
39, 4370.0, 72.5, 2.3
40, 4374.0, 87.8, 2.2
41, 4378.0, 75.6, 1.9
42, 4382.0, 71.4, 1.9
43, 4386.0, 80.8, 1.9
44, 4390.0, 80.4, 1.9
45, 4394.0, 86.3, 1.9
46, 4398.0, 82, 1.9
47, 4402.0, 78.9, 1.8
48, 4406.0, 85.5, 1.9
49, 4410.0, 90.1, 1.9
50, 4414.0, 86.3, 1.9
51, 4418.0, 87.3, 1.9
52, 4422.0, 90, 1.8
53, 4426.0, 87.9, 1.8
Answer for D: 78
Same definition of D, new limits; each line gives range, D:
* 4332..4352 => 75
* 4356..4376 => 82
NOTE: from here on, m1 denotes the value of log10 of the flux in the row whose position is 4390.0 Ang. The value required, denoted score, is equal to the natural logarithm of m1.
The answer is 0.64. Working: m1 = 1.91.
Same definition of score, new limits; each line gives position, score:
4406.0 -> 0.66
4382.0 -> 0.62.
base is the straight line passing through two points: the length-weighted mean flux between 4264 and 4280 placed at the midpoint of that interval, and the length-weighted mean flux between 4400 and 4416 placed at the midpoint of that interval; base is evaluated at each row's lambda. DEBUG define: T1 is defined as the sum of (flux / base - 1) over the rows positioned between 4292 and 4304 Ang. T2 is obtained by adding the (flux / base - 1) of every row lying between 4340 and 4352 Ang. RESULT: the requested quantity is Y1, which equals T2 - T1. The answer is 0.7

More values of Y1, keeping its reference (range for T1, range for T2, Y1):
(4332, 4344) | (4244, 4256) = 0.5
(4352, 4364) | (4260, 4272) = -0.1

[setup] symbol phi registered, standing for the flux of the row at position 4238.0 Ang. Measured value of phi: 75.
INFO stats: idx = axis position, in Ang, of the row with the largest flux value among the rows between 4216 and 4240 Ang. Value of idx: 4218.0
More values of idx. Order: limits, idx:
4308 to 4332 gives 4314.0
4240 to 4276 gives 4262.0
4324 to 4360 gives 4354.0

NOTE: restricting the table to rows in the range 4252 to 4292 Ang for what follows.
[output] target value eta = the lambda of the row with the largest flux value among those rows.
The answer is 4262.0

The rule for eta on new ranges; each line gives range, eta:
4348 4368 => 4354.0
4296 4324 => 4314.0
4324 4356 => 4354.0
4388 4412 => 4410.0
